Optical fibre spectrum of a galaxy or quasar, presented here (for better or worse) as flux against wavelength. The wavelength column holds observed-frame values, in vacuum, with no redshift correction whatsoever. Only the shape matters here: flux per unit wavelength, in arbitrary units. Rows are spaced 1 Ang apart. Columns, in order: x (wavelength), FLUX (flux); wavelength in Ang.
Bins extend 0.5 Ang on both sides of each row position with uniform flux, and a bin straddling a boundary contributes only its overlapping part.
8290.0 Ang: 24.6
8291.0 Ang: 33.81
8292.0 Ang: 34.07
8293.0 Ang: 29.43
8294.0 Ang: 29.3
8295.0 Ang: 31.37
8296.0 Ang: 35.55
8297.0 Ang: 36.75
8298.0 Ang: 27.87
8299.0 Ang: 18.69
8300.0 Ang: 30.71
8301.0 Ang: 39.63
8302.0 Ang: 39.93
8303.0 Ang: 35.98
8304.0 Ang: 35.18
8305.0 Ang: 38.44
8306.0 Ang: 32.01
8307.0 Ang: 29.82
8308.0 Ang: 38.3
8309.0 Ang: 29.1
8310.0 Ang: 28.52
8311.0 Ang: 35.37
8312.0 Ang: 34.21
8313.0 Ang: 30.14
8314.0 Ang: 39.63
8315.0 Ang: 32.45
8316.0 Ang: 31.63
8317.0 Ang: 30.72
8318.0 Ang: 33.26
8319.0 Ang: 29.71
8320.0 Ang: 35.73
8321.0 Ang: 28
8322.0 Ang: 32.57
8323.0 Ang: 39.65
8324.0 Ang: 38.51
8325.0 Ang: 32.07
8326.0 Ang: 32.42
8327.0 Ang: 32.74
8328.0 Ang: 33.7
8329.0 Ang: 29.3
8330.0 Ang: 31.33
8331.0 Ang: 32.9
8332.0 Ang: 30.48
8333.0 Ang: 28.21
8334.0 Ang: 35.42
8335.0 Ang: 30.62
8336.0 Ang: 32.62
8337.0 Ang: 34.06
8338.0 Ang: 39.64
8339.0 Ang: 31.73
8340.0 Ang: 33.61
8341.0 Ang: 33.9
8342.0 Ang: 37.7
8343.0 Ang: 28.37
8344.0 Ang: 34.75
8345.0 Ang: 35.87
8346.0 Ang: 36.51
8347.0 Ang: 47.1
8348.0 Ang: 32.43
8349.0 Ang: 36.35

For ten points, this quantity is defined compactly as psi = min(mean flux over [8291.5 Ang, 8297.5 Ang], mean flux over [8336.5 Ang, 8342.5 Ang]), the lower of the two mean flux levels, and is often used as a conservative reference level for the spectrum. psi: 32.7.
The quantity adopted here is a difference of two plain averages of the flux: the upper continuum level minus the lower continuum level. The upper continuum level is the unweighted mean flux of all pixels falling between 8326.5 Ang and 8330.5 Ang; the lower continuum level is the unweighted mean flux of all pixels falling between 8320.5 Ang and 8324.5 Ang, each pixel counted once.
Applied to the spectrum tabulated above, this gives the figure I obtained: -3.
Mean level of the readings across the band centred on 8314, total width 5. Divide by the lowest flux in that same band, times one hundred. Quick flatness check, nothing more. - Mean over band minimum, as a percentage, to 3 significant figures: 112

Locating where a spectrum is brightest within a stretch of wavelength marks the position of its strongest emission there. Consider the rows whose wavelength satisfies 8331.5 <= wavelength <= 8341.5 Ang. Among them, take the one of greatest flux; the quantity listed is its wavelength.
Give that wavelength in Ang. 8338.0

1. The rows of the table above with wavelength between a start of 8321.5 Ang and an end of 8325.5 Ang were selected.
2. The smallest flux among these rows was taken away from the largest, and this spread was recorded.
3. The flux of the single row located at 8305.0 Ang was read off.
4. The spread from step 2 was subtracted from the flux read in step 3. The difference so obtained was 31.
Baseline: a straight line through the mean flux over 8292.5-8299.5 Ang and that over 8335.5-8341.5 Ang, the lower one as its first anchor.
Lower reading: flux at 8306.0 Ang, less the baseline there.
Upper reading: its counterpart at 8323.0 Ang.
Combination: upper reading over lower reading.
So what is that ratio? 6.2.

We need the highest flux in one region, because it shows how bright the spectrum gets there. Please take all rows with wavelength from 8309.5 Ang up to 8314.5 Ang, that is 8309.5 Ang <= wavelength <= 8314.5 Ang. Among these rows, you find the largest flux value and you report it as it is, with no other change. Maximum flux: 39.63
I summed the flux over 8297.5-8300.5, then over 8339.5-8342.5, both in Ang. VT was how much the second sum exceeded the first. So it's 28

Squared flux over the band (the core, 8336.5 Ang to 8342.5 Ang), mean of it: 1240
